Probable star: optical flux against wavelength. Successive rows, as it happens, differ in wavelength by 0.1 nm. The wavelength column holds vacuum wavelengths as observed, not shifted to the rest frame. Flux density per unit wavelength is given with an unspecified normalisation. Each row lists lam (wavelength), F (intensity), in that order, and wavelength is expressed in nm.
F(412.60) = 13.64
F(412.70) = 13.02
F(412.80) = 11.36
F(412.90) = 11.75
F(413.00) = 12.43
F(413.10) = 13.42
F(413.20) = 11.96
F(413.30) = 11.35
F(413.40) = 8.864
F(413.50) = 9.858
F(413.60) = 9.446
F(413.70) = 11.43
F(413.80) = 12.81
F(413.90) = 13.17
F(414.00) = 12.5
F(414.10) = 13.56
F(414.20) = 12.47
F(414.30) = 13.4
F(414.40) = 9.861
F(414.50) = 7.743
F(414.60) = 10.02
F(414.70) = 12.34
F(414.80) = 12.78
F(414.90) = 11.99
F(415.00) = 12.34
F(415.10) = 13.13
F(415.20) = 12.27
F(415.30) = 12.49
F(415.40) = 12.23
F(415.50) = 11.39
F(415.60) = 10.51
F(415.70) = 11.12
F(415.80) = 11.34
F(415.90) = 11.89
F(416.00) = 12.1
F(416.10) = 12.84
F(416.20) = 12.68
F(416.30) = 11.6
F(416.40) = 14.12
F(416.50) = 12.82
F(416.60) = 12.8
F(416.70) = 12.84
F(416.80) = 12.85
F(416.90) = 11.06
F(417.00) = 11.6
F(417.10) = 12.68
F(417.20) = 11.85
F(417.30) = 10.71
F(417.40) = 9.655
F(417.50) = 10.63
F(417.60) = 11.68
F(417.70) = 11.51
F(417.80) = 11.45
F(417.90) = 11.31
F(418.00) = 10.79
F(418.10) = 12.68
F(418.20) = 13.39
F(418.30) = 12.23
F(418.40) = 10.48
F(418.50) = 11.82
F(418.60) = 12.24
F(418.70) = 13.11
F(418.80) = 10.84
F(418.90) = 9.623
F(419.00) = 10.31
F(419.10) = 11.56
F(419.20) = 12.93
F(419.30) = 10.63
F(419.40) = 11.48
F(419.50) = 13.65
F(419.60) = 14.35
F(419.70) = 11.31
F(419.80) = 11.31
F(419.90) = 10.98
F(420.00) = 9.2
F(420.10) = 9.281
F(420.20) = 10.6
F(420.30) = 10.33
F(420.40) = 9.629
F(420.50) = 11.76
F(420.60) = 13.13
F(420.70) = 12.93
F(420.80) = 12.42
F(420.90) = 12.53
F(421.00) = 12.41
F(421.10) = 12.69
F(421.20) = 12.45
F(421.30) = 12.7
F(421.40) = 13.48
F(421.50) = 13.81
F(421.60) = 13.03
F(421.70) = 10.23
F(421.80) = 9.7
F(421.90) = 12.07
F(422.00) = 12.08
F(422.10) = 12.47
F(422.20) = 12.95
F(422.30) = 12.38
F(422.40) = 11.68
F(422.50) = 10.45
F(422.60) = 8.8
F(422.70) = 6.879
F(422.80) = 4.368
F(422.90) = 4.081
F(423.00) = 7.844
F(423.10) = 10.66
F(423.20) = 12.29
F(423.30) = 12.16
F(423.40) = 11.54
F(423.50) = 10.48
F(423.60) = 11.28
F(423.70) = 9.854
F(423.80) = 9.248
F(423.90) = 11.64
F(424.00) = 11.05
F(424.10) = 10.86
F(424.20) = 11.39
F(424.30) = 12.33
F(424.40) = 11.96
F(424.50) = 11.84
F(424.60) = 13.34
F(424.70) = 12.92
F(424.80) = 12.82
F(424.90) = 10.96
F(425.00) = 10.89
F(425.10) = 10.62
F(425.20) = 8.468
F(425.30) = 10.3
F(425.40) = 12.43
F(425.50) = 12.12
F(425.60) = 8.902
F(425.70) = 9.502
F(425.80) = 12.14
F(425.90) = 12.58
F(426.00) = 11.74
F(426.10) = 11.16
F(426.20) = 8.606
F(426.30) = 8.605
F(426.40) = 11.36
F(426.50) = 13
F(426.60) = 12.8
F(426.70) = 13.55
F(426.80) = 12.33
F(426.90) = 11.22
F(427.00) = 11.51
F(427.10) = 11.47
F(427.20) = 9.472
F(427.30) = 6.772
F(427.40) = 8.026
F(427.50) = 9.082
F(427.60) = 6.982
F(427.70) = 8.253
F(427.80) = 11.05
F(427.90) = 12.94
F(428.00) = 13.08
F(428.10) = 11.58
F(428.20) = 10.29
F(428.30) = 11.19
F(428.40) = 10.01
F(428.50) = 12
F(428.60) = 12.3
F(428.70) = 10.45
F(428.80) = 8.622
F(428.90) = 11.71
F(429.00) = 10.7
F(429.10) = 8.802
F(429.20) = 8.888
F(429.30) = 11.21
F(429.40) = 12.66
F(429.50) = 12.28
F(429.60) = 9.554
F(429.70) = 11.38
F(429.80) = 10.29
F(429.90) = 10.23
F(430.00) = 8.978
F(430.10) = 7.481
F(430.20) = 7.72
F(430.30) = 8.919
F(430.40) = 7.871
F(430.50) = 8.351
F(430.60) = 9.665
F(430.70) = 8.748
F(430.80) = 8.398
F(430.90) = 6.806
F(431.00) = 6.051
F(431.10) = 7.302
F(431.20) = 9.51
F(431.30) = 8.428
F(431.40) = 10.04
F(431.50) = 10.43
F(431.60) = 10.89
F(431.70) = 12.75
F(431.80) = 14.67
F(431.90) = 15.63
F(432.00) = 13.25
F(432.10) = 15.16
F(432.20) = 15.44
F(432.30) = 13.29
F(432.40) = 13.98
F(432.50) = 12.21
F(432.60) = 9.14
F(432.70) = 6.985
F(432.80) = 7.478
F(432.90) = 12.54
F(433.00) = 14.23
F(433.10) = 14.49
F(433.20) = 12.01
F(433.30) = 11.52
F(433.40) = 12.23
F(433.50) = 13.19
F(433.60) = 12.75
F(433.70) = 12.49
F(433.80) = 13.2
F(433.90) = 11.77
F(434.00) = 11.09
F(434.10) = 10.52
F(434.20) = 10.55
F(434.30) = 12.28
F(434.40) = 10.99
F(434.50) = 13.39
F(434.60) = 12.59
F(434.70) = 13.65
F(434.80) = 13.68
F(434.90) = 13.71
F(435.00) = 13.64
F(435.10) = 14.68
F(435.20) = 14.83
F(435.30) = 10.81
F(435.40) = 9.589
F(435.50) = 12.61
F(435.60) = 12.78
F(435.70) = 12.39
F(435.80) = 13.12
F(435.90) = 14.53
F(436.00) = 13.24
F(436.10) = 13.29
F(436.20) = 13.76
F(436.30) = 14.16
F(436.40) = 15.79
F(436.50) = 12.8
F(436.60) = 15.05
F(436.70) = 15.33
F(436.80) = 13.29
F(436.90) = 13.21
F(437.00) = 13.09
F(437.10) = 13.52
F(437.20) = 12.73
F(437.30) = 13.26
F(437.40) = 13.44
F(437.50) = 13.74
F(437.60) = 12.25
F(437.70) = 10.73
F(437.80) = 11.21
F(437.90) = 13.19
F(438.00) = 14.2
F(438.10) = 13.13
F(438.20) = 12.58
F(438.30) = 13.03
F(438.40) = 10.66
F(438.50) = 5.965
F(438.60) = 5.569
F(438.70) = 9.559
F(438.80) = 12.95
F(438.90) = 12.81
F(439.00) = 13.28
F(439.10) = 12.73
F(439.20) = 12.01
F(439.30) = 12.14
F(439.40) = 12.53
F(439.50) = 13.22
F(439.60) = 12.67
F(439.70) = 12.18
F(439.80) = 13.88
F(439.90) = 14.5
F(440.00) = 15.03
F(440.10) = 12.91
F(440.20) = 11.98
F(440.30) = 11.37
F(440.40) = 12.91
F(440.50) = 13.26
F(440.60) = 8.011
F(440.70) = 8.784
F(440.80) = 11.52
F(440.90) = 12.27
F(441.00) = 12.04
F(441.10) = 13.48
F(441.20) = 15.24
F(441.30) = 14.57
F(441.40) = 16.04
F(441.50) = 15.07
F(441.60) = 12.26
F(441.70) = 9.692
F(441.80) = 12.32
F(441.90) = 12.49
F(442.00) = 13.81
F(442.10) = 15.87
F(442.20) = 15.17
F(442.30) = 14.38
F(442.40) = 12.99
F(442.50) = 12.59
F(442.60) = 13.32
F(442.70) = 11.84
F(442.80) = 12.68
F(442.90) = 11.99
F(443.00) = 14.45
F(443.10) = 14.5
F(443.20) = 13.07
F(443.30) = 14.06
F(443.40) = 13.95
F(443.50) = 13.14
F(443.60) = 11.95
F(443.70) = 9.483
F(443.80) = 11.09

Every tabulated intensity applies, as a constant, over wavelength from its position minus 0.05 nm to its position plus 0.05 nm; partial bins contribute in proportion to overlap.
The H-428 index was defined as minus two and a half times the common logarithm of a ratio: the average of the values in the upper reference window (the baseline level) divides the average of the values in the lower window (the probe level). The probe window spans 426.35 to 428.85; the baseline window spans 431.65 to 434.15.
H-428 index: 0.16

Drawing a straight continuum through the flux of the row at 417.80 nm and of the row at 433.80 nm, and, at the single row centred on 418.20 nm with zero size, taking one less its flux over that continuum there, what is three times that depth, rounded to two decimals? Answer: -0.49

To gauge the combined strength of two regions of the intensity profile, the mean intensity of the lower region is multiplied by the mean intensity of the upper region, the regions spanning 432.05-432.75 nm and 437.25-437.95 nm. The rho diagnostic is 155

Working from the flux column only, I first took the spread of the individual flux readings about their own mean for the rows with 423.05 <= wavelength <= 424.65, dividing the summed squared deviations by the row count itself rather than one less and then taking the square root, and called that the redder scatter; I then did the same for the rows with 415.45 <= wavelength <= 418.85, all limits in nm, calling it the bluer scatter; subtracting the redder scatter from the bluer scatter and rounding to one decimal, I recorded 0.0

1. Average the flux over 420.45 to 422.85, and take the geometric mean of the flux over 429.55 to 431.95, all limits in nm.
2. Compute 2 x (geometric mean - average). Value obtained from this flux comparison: -4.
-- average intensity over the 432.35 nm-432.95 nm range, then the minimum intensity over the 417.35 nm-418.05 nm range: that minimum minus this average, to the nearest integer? -1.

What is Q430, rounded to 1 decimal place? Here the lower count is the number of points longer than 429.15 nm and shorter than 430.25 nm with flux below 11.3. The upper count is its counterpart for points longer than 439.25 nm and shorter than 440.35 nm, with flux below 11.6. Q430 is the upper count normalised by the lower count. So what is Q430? 0.1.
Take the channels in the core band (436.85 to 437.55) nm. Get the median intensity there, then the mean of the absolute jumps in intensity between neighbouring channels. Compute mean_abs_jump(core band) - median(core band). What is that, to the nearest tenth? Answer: -12.9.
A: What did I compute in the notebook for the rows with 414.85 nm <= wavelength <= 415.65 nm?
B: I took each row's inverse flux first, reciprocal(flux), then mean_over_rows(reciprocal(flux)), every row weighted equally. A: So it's 0.083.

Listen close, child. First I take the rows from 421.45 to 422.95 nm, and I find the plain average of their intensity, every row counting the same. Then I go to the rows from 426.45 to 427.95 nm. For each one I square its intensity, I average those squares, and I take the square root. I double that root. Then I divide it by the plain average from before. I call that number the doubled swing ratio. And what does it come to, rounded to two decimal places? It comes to 2.09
